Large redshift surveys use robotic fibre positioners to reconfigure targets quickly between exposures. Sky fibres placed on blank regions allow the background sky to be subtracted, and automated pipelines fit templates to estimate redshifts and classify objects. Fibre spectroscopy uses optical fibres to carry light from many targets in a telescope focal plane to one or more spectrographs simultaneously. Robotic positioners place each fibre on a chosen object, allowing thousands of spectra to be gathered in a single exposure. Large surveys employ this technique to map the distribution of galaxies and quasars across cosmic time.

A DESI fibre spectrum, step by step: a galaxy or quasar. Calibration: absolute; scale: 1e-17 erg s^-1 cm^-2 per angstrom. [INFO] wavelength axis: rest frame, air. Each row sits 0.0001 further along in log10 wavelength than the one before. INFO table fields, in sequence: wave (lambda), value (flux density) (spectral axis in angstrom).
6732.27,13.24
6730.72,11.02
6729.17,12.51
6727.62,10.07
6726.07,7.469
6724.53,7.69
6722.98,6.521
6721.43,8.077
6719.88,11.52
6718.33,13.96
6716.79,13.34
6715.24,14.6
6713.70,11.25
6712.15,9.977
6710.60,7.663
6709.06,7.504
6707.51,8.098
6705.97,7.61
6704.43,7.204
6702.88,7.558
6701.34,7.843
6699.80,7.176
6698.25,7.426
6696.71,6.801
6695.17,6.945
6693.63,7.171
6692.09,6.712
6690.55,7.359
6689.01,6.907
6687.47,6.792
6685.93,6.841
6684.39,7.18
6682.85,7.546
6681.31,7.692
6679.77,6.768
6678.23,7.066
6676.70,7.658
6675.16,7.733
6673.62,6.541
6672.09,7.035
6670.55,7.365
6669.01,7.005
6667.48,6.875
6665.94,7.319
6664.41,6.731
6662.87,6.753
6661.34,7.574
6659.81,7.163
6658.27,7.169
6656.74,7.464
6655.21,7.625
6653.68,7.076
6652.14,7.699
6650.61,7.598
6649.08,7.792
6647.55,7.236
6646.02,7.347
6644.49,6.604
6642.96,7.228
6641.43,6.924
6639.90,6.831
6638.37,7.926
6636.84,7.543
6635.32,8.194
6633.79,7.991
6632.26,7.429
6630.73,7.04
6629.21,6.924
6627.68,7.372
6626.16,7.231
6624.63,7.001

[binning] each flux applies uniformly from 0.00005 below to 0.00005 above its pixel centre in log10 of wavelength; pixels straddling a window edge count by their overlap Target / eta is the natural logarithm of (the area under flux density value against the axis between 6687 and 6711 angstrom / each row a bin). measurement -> 5.166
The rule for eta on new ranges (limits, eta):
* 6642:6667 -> 5.202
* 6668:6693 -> 5.184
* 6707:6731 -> 5.489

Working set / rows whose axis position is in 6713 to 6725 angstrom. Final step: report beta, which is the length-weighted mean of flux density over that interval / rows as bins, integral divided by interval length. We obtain 10.9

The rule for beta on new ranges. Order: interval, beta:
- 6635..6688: 7.2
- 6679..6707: 7.2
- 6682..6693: 7.1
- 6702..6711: 7.6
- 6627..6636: 7.5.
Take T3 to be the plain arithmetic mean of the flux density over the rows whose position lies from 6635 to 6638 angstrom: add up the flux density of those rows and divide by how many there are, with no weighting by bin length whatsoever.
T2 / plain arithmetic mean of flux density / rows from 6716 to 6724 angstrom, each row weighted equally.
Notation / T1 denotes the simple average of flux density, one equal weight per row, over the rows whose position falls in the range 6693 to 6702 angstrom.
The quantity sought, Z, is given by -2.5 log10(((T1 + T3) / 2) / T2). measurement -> 0.38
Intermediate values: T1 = 7.2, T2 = 10.7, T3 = 7.87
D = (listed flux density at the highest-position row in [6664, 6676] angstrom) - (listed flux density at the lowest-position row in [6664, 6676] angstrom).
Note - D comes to 1.0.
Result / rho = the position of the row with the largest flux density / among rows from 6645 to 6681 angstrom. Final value 6649.08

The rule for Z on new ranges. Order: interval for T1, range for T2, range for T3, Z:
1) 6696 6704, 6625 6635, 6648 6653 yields -0.03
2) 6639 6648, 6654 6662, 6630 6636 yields 0.01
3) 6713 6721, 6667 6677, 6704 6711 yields -0.39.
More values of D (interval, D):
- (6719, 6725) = -3.8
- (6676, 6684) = -0.1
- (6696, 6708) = 1.3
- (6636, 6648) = -0.3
